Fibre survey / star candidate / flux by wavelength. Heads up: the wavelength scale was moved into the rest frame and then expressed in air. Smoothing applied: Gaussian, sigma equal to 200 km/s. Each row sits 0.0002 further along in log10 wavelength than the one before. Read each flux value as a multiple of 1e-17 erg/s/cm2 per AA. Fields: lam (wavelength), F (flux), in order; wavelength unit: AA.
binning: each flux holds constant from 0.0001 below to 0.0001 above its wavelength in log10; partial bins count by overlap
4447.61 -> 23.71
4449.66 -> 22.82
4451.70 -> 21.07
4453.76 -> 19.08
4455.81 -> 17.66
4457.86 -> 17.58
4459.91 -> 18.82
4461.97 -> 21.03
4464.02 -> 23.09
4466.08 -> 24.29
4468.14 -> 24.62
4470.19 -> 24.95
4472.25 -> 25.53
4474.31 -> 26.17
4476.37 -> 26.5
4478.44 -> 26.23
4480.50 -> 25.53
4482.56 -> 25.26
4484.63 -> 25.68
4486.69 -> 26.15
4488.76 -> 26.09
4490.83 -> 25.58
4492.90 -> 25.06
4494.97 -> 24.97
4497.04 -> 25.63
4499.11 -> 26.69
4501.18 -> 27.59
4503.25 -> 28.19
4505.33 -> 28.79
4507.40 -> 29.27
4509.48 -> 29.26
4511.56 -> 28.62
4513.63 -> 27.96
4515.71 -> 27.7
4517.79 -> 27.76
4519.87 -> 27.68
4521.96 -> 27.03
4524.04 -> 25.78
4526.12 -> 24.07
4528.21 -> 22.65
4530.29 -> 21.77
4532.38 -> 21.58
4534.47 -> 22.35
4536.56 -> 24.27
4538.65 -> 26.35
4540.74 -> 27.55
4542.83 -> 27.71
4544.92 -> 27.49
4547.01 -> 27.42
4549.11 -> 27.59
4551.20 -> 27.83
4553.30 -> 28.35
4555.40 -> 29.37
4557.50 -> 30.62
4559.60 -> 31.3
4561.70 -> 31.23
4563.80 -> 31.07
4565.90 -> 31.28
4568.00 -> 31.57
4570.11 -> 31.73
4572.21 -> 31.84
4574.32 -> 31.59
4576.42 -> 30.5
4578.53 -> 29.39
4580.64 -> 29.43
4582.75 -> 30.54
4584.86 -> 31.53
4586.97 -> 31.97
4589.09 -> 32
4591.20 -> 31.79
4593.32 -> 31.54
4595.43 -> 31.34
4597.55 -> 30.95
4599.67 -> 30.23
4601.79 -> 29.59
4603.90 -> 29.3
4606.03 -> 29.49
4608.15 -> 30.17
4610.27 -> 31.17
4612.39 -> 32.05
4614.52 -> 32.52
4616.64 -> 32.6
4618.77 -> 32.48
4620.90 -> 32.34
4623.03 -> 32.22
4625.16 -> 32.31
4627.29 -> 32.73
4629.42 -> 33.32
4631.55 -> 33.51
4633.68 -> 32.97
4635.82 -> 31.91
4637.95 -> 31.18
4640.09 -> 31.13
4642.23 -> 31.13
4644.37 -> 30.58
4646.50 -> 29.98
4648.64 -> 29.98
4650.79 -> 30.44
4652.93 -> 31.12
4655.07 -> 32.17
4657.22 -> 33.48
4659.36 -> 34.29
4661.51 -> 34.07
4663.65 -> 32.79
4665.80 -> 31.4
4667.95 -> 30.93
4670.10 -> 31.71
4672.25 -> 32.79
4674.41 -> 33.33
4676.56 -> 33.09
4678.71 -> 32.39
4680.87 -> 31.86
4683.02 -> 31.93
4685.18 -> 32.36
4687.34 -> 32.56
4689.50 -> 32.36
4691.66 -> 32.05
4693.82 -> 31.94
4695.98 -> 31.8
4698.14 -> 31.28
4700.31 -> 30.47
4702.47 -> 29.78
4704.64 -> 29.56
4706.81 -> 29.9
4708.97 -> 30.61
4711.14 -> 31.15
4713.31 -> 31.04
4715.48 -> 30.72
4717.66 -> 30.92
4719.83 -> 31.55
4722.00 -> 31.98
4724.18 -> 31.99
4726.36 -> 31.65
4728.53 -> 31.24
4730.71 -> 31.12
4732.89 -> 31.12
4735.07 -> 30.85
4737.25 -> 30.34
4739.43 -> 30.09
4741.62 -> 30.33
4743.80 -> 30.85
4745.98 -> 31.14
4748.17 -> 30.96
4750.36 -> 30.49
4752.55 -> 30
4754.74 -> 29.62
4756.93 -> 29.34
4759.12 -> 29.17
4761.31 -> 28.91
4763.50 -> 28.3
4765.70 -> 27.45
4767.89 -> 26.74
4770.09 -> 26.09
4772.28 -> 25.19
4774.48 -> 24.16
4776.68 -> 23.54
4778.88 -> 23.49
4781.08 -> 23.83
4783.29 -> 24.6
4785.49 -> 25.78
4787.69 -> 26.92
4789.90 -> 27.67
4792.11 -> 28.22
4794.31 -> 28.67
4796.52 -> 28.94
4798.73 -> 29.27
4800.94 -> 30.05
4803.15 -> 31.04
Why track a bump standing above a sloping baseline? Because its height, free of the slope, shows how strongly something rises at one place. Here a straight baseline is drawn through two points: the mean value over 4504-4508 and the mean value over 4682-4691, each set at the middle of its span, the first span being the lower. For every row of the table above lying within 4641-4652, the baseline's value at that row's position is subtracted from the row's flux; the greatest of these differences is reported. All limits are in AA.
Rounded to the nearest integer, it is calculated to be 0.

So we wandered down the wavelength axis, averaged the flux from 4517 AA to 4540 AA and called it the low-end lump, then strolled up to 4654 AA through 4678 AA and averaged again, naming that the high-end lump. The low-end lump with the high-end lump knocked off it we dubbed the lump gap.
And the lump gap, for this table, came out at -8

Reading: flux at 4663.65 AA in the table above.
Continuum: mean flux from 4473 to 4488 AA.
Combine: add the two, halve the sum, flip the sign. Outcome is -29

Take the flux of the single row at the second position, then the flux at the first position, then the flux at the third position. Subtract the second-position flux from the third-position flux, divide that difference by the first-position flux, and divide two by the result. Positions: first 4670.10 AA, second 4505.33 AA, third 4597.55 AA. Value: 29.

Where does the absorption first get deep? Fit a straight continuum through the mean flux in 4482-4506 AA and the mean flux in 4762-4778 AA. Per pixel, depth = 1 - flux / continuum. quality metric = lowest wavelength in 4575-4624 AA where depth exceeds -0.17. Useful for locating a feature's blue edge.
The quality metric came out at 4576.42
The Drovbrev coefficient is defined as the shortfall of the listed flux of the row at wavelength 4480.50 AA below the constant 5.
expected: -20.5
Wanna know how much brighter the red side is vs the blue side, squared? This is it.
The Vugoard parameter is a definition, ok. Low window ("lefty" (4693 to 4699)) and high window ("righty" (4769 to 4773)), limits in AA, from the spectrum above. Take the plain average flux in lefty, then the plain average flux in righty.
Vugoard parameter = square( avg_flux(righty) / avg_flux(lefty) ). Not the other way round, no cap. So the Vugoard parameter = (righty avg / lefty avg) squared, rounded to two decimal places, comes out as 0.66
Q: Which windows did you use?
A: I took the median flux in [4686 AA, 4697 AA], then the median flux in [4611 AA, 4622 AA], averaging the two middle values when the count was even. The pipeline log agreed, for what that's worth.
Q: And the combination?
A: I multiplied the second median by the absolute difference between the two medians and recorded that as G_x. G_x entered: 14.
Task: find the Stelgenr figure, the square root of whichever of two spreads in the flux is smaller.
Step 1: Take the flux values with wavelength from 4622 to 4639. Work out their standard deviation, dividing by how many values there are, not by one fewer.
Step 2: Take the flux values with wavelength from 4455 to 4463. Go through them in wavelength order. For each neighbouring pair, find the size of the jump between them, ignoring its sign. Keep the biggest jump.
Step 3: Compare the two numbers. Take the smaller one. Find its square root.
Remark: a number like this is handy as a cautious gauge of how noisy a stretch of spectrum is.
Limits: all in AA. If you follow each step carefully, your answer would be 0.85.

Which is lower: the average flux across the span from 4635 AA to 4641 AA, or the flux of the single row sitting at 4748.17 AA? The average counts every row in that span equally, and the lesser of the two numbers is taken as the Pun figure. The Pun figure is 31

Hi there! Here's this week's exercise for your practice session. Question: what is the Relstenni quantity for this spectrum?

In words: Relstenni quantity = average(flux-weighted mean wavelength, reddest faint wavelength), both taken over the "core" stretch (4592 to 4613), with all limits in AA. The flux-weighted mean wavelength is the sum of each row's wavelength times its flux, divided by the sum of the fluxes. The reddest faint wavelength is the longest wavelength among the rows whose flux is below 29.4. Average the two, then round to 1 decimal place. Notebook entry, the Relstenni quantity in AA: 4603.4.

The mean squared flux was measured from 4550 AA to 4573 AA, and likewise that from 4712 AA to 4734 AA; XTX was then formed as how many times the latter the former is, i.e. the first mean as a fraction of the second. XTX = 0.95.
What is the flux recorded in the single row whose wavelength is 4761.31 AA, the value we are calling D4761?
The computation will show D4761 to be 28.91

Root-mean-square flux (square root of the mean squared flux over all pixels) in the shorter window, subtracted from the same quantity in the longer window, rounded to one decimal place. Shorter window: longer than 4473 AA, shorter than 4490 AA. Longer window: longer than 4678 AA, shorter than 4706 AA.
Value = 5.6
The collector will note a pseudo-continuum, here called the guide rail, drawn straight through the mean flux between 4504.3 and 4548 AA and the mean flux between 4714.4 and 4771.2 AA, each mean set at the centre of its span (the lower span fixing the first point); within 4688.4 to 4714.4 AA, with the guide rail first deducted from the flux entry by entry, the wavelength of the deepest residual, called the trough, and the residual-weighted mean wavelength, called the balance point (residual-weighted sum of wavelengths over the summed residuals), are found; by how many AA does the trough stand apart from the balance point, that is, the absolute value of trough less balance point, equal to 6.5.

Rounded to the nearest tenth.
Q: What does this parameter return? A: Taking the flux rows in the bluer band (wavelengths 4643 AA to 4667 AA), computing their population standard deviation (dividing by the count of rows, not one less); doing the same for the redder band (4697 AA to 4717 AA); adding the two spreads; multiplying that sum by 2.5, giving 5.3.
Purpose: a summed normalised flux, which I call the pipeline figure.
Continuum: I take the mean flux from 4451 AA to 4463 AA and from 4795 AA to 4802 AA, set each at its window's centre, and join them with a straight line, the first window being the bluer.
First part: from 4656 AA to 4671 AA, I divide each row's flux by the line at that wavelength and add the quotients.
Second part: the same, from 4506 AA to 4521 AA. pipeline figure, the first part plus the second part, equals 18.5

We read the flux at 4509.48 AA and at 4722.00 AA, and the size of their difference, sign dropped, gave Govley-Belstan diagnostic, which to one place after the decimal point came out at 2.7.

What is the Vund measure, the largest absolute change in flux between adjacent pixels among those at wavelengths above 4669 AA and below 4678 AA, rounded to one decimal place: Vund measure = 1.1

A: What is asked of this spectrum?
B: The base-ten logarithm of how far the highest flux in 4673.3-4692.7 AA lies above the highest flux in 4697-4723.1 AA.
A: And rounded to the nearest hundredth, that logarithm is 0.13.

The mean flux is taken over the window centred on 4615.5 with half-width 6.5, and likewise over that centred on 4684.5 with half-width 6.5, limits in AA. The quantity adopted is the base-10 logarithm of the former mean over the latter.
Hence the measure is -0.001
